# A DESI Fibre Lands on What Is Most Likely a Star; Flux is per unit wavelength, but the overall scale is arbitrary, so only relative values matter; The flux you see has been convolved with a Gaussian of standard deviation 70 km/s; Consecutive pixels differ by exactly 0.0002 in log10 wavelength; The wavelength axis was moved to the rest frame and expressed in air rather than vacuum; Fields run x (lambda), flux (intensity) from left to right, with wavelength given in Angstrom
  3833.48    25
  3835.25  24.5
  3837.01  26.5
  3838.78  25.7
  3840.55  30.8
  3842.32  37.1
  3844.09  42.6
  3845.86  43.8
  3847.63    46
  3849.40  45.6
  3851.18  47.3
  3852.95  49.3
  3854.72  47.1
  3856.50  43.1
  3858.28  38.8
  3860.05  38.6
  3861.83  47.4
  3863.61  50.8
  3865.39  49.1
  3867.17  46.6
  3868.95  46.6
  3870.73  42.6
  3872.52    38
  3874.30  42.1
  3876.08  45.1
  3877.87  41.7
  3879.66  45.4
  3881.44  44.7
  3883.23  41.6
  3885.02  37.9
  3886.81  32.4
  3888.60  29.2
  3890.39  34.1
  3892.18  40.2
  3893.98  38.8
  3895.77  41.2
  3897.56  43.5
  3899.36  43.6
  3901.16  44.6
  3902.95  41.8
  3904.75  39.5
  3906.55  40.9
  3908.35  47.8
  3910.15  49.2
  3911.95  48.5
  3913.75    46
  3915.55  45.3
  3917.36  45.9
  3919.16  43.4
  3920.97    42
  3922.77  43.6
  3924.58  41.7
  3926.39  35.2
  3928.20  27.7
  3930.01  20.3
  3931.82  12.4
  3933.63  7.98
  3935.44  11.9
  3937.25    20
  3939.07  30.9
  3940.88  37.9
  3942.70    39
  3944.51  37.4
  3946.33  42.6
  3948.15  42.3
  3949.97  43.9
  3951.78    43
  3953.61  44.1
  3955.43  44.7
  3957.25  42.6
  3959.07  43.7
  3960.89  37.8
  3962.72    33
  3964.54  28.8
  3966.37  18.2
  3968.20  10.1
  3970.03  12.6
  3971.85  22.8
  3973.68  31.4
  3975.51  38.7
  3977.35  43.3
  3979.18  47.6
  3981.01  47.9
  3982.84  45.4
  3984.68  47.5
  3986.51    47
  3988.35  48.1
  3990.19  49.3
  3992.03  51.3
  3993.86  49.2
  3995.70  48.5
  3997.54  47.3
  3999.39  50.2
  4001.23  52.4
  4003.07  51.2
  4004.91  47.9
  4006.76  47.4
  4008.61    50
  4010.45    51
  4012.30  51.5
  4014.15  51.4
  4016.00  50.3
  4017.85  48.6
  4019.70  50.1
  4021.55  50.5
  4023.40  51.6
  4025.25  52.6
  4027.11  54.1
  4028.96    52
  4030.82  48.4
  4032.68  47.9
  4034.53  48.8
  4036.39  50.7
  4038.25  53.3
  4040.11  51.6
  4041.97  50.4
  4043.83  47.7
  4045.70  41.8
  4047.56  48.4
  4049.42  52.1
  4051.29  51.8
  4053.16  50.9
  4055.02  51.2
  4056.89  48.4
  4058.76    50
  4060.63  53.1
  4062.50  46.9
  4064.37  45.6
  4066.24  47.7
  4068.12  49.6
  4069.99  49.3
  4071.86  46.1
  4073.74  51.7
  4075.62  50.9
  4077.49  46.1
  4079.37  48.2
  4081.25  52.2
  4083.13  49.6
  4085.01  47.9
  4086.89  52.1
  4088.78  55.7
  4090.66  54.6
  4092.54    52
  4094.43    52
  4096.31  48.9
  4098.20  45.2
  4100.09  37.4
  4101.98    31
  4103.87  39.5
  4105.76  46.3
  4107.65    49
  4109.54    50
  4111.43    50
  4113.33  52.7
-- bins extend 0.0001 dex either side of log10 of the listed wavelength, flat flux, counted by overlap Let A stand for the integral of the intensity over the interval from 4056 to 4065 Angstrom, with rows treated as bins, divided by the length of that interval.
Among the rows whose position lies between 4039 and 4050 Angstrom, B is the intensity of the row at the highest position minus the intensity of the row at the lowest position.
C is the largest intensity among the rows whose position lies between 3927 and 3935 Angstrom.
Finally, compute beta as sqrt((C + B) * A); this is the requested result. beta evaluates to 37.1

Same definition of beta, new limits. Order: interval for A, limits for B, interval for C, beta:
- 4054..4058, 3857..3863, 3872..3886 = 51.9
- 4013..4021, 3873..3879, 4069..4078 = 50.7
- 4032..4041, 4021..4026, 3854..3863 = 50.0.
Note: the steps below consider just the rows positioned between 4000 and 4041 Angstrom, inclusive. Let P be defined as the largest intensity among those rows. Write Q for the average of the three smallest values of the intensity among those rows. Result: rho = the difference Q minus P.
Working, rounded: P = 54.1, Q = 48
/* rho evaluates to -6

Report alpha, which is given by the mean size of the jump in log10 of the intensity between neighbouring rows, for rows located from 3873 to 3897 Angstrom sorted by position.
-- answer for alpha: 0.039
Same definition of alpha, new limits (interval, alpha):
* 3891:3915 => 0.021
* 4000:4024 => 0.011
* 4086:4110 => 0.041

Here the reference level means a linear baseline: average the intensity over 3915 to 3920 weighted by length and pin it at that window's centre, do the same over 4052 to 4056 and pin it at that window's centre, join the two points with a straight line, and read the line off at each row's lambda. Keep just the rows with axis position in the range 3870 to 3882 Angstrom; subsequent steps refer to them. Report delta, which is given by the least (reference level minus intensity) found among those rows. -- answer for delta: -2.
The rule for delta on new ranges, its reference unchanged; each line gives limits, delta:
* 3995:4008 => -4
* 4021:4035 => -4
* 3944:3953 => 2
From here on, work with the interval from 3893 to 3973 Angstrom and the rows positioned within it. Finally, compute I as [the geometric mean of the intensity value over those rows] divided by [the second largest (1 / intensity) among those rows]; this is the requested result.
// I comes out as 333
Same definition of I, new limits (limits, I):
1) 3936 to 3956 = 1170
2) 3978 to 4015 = 2306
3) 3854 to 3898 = 1346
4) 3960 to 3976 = 298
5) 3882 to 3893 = 1154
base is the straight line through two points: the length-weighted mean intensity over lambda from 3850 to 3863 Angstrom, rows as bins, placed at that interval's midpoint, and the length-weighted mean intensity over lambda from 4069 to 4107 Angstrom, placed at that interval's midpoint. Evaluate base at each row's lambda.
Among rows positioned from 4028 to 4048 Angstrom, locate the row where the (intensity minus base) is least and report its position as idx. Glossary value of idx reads 4045.70 Angstrom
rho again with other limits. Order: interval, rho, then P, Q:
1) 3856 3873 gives -12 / 50.8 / 38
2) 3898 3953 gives -38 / 49.2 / 11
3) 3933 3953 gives -31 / 43.9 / 13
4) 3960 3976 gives -25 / 38.7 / 14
